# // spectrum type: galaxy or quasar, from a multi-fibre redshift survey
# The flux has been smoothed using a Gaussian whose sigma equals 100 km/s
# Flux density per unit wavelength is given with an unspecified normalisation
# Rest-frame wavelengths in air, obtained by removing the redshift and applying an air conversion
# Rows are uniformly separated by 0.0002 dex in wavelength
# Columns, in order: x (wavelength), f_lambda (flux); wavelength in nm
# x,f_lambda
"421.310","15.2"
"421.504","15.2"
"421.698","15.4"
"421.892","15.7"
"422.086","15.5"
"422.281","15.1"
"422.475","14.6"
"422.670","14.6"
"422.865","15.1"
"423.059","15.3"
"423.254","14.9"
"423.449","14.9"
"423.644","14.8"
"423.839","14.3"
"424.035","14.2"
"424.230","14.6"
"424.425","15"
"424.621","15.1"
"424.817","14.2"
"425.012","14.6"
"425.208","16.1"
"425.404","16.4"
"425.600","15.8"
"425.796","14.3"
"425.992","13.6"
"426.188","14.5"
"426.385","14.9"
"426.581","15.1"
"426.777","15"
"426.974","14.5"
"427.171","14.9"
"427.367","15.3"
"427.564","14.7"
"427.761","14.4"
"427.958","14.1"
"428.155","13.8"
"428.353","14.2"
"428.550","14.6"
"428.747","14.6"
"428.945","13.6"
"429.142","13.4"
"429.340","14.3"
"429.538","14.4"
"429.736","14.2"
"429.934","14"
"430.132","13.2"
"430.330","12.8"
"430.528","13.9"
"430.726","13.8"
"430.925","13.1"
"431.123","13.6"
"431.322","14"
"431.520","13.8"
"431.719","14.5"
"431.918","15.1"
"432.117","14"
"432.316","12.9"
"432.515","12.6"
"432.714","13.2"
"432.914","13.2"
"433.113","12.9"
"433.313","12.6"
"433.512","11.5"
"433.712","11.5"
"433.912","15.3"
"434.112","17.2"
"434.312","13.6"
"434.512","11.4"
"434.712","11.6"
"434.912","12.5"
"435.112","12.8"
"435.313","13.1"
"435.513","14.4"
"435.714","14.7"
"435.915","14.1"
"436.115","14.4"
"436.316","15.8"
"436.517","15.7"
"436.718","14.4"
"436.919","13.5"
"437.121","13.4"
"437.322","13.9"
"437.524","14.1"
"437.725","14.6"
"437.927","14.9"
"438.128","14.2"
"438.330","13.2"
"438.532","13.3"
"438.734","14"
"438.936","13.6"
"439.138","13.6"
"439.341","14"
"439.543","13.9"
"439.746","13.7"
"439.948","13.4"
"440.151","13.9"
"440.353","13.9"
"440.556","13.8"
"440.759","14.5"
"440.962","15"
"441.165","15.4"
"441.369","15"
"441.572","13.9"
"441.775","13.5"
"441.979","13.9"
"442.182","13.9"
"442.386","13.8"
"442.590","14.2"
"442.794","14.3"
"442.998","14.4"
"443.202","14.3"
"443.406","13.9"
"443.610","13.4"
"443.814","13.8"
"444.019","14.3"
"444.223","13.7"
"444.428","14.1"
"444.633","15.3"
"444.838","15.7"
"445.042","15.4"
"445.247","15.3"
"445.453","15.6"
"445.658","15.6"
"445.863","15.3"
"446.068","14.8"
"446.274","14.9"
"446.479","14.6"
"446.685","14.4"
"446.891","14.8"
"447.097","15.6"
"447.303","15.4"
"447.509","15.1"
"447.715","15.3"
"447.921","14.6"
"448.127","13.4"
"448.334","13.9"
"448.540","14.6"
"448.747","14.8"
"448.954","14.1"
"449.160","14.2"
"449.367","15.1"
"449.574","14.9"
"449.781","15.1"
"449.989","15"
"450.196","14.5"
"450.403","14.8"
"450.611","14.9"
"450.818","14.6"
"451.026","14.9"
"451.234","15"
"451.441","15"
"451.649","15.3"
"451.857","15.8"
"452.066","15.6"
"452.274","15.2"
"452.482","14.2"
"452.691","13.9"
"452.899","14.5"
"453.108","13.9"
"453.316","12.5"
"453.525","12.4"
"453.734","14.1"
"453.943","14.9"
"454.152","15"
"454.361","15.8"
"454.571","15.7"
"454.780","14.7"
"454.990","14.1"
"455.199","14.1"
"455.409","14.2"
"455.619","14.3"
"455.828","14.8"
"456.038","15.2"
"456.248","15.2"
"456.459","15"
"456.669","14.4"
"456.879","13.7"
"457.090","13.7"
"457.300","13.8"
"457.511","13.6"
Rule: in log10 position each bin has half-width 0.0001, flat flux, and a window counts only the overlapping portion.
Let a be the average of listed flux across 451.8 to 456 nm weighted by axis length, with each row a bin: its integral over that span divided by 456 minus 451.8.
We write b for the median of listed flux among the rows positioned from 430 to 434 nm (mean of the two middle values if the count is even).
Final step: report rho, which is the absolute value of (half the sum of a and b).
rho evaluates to 13.8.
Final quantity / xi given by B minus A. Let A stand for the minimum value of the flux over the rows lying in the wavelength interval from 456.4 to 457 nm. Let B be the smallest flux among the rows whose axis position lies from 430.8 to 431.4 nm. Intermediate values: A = 13.7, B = 13.1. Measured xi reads -0.6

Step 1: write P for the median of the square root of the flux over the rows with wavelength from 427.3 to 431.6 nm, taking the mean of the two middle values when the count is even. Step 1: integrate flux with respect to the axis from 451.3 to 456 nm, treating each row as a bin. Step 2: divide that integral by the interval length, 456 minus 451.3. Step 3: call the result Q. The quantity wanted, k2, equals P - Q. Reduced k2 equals -10.8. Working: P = 3.74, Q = 14.6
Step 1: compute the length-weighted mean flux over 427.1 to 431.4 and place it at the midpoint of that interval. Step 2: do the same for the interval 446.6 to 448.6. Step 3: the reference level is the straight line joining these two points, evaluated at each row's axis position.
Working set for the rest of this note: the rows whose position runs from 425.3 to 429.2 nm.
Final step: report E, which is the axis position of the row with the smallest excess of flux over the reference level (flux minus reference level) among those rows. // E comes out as 429.142 nm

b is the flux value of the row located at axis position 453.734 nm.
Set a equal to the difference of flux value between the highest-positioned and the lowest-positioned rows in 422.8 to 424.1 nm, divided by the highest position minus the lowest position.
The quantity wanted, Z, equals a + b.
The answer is 13.33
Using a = -0.8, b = 14.1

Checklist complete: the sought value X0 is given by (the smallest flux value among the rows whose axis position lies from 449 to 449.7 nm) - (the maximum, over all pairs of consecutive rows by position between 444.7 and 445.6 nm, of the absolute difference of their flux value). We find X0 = 13.9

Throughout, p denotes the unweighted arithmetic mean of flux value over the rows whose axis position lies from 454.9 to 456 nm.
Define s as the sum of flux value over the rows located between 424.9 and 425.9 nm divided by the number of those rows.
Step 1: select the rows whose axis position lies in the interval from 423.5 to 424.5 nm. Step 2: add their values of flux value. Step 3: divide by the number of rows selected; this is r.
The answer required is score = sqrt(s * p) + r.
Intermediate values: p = 14.3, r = 14.6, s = 15.4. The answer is 29.4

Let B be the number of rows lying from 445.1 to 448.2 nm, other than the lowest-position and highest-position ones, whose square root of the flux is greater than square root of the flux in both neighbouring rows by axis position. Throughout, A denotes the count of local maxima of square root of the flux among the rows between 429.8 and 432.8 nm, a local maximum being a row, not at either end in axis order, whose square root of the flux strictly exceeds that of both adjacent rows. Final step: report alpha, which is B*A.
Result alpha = 9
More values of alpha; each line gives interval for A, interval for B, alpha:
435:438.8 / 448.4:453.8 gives 18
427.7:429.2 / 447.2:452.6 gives 0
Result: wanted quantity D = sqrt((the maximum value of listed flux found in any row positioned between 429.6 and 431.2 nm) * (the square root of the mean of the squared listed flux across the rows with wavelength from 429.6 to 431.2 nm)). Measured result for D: 13.9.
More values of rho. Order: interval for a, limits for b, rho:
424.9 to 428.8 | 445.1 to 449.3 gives 14.8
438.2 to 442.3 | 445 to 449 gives 14.4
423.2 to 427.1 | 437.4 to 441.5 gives 14.4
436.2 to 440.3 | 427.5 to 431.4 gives 14.0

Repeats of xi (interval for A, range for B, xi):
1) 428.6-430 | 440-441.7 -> 0.4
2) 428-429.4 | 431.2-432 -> 0.4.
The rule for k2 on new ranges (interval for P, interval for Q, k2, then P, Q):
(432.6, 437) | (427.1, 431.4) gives -10.4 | 3.65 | 14.0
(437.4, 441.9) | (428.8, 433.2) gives -9.9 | 3.73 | 13.7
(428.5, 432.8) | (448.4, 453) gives -11.1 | 3.72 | 14.8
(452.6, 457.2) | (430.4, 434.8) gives -9.6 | 3.79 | 13.4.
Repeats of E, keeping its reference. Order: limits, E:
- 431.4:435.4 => 434.512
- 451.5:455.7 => 453.525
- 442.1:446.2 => 443.610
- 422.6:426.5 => 425.992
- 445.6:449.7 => 448.127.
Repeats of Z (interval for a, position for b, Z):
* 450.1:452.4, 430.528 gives 14.24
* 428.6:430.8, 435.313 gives 12.70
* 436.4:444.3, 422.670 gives 14.34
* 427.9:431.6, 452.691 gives 13.82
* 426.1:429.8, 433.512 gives 11.42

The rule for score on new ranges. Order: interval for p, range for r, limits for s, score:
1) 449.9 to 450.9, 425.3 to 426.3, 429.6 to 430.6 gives 29.1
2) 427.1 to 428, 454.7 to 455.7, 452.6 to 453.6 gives 28.3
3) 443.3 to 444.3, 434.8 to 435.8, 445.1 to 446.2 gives 28.1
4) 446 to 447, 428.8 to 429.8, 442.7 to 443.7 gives 28.4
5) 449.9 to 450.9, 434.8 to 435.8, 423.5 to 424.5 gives 28.2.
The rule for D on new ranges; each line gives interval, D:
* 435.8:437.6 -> 15.1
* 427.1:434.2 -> 15.5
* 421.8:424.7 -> 15.3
